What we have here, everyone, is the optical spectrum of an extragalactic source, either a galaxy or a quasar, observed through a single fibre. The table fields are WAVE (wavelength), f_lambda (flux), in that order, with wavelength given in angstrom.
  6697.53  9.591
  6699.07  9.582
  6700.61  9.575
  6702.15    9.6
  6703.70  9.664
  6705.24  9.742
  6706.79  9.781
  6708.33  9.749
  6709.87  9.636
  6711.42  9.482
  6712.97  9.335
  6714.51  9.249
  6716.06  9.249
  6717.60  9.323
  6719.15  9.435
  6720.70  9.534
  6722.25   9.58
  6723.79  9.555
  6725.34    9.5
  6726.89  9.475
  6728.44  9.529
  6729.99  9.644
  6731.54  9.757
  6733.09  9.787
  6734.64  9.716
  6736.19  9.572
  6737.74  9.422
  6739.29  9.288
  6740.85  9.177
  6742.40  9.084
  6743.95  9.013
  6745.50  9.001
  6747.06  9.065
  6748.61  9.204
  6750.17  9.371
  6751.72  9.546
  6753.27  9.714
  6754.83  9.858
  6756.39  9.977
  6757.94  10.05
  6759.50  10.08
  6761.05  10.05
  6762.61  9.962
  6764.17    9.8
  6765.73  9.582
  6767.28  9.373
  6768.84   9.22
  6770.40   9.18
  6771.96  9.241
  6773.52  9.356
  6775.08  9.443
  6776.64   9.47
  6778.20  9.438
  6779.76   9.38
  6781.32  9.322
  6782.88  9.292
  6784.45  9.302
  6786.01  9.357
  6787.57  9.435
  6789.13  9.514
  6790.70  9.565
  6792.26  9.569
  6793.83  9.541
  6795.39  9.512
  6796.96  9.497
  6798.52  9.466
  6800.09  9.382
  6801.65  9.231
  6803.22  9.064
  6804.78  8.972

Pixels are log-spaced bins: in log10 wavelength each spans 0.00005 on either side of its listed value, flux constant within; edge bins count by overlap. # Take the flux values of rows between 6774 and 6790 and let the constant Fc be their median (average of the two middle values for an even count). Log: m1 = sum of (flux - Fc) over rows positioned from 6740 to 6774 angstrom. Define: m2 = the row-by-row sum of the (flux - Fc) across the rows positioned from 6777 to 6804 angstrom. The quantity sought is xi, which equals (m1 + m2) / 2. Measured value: 0.94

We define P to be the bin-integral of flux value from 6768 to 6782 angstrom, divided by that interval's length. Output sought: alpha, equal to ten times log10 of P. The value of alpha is 9.70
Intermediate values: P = 9.34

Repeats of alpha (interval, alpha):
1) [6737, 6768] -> 9.79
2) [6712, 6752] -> 9.73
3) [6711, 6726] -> 9.74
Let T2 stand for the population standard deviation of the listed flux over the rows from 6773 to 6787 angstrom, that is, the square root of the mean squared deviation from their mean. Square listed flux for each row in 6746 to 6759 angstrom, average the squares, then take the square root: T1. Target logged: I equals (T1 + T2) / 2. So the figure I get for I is 4.832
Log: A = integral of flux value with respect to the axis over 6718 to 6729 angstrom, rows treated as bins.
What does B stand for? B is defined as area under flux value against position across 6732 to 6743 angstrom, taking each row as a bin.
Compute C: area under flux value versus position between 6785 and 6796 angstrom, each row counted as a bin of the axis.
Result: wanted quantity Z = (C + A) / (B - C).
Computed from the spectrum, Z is -385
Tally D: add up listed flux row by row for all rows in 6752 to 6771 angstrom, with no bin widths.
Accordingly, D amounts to 117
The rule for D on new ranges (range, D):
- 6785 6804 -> 113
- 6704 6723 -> 114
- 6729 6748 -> 113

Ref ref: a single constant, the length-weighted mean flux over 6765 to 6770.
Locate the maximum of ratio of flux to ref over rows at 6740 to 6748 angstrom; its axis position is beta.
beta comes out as 6740.85 angstrom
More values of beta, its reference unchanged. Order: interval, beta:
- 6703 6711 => 6706.79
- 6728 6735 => 6733.09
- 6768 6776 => 6775.08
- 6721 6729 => 6722.25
